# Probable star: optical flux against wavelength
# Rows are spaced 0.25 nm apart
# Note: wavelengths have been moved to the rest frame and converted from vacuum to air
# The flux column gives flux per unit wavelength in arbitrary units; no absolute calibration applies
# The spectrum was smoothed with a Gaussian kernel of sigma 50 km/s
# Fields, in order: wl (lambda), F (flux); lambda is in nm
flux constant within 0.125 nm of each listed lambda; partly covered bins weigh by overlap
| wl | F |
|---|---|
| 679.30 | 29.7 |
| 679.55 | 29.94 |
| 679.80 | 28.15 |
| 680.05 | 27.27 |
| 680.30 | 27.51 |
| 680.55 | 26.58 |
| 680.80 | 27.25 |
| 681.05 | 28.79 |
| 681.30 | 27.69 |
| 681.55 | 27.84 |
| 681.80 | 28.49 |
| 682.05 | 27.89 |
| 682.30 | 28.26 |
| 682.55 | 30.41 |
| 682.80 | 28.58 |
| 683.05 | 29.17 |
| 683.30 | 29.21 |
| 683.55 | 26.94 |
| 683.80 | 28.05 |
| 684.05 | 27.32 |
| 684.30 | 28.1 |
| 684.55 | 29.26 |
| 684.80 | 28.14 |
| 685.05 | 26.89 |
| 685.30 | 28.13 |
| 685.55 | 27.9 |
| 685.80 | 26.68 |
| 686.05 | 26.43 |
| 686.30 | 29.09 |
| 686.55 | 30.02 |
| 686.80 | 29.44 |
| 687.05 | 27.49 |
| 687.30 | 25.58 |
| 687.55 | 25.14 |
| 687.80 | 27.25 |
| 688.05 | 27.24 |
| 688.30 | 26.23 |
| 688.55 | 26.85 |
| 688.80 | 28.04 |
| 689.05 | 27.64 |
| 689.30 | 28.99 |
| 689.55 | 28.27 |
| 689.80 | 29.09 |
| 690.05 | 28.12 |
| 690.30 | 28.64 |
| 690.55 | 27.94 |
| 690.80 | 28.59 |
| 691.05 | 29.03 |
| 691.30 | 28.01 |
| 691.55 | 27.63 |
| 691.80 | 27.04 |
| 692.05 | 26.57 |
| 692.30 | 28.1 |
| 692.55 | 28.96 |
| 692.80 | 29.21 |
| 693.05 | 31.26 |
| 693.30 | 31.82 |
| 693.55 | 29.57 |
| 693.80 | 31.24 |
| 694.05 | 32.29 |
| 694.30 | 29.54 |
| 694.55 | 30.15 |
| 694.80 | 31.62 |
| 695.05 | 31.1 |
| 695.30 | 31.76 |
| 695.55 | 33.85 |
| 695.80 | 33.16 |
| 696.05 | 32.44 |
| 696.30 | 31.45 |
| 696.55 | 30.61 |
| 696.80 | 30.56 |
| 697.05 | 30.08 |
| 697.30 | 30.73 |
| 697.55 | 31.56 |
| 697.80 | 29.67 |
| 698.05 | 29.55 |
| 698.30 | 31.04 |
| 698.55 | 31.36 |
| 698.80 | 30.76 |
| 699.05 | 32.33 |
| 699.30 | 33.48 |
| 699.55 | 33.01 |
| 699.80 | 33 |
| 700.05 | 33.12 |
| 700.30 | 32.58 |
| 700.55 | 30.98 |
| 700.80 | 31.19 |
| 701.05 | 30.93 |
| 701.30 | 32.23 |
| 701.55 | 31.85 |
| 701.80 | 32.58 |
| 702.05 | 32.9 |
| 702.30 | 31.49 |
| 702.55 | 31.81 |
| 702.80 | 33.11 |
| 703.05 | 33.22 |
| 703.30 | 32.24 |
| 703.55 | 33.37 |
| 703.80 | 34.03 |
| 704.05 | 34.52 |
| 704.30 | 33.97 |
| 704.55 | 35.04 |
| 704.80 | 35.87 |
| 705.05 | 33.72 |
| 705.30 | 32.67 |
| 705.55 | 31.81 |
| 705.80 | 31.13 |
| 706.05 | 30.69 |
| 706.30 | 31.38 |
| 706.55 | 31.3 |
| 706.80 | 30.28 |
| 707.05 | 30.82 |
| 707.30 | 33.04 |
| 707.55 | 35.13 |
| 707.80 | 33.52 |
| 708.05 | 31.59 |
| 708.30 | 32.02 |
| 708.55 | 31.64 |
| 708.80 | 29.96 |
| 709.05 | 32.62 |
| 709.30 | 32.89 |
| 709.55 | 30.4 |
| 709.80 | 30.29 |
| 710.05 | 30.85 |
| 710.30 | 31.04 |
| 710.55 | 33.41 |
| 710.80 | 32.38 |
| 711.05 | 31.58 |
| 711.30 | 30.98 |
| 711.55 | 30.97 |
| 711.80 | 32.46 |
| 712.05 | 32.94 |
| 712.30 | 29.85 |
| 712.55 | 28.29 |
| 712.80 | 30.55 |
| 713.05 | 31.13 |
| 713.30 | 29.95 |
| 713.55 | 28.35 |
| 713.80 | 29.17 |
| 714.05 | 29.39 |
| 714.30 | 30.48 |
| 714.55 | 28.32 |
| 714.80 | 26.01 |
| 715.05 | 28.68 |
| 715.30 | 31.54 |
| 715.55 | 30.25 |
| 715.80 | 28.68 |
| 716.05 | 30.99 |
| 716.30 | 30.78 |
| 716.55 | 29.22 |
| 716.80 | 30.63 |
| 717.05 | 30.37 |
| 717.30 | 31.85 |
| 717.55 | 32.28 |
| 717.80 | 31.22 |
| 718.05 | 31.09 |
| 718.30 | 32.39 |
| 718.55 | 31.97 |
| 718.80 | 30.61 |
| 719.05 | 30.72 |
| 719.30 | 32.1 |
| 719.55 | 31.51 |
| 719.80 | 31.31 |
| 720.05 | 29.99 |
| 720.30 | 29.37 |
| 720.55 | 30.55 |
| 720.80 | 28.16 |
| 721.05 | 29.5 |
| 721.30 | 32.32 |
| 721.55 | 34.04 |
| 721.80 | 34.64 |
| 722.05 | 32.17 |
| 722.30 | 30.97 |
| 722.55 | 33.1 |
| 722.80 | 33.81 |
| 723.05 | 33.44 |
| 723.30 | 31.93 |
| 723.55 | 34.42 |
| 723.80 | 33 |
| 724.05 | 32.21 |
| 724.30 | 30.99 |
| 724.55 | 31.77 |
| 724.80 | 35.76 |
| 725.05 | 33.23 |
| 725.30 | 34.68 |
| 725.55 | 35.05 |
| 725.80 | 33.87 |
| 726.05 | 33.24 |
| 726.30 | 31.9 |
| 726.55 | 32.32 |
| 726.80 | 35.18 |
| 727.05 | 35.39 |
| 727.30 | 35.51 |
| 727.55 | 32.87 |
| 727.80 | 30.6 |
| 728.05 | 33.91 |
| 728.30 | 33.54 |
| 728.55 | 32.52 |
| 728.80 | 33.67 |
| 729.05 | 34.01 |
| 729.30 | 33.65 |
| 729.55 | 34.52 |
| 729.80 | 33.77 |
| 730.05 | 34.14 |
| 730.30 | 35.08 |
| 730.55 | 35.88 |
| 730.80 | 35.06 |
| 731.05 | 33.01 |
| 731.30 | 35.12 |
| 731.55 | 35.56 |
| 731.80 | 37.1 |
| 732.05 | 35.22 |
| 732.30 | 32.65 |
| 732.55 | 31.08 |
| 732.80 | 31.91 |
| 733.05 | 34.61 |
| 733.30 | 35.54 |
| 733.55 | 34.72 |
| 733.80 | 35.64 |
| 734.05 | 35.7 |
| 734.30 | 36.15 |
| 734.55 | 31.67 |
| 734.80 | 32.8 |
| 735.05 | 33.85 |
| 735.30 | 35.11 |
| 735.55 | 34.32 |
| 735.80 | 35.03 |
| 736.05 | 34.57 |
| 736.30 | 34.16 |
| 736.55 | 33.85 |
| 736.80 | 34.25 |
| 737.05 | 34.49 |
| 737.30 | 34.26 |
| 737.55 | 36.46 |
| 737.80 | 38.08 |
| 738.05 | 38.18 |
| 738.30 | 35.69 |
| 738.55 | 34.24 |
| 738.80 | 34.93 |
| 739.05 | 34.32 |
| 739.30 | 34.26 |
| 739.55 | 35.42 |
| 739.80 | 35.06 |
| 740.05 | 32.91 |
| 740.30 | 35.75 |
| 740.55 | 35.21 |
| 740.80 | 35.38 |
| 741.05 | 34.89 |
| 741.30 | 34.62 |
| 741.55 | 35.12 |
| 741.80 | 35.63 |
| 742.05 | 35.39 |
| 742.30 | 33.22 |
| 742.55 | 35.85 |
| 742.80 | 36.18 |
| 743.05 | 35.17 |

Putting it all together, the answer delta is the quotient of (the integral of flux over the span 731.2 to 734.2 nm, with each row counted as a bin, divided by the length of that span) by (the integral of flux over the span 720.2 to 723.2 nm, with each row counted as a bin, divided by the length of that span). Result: 1.09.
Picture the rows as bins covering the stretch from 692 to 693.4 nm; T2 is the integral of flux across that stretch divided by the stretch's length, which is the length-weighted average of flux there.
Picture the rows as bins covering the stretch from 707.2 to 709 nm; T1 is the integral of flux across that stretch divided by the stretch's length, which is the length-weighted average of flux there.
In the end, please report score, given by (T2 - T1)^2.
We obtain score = 9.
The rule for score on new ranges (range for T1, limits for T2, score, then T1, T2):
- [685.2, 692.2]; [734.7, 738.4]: 53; 27.8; 35.0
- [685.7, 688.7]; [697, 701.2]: 18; 27.3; 31.5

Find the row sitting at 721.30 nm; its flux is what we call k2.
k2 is 32.32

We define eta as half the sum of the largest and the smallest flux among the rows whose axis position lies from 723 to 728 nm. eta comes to 33.2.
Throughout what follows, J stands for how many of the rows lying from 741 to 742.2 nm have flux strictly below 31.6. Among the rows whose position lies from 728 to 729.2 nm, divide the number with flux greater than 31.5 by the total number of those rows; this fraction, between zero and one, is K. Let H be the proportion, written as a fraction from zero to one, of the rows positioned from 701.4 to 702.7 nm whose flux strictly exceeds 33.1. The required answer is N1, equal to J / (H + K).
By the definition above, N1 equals 0.0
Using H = 0.00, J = 0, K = 1.0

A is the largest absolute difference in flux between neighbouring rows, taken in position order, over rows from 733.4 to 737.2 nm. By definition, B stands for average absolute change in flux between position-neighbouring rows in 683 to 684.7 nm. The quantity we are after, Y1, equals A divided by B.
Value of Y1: 4.4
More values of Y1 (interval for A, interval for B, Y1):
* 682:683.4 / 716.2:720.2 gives 2.5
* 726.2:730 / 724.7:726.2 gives 2.7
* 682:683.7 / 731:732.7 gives 1.3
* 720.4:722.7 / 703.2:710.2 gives 2.7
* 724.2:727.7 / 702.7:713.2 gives 3.7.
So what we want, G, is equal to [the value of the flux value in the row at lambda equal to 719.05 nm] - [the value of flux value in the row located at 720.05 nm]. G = 0.7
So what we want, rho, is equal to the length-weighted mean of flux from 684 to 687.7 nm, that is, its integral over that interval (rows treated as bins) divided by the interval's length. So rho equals 28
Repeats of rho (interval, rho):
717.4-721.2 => 31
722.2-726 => 33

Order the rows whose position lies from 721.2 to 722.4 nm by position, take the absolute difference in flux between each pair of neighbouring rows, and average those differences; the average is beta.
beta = 1.50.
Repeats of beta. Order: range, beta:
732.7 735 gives 1.44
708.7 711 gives 1.21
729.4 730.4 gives 0.69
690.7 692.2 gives 0.58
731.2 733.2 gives 1.65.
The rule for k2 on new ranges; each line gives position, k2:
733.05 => 34.61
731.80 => 37.1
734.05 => 35.7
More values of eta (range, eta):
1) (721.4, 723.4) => 32.8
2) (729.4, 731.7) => 34.4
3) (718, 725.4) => 32.0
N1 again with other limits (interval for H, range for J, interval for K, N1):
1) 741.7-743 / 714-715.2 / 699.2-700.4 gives 2.5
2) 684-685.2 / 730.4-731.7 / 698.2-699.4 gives 0.0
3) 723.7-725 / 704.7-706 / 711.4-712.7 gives 1.7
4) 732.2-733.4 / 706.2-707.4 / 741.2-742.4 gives 2.9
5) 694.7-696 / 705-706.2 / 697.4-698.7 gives 3.3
